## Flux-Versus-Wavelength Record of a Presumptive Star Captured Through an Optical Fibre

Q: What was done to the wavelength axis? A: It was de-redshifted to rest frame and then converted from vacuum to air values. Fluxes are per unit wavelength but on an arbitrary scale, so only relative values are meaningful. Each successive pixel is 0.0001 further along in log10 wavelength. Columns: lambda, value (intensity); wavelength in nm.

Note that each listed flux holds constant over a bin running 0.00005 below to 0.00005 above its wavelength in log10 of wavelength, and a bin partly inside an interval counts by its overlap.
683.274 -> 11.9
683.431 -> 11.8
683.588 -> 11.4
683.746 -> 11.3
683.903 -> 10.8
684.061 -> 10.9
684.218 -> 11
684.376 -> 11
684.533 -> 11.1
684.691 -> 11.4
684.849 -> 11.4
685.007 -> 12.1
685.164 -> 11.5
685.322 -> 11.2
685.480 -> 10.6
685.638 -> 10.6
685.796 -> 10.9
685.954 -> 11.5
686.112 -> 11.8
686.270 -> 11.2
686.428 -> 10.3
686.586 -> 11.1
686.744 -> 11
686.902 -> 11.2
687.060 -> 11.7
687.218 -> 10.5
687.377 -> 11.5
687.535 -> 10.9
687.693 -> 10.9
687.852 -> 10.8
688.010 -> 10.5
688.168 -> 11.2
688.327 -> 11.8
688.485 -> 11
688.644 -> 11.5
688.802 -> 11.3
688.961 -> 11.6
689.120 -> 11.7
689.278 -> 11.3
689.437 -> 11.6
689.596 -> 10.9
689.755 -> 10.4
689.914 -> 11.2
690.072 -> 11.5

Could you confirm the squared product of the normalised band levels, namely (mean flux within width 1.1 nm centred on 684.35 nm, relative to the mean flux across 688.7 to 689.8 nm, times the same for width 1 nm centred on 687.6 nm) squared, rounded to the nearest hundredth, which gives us 0.90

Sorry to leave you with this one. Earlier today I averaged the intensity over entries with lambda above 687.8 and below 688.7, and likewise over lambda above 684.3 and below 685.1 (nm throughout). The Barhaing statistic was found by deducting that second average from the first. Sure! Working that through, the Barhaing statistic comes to -0.27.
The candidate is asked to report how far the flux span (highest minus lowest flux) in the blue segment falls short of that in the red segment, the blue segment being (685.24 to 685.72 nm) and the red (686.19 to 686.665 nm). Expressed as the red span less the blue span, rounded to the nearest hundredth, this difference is 0.30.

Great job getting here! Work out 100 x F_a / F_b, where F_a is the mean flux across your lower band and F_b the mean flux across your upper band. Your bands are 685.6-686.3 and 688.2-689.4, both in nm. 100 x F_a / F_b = 98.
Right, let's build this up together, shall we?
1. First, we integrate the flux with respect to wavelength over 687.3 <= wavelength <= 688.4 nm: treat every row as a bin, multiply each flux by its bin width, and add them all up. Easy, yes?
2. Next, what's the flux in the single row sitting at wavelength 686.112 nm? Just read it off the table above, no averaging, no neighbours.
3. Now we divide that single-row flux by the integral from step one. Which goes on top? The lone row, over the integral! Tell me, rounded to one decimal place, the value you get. 1.0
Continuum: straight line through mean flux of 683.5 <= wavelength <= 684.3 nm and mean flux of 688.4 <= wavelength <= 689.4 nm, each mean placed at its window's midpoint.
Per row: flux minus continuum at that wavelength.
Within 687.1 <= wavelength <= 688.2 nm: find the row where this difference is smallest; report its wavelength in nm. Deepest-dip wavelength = 688.010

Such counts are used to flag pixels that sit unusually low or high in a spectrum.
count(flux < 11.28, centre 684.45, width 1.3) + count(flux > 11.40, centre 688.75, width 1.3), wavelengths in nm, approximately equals 9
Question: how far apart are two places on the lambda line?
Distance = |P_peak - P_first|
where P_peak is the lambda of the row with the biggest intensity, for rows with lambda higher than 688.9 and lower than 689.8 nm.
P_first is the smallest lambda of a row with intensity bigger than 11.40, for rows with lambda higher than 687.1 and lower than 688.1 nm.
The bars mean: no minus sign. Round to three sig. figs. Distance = 1.74 nm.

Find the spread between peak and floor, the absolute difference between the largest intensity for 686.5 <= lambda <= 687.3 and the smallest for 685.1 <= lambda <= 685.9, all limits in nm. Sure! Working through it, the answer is 1.1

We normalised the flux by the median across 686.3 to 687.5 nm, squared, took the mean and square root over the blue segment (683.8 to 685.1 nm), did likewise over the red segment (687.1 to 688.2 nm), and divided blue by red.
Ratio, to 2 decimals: 1.03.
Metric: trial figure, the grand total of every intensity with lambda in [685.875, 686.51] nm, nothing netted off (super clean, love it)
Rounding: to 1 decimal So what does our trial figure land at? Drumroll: 44.8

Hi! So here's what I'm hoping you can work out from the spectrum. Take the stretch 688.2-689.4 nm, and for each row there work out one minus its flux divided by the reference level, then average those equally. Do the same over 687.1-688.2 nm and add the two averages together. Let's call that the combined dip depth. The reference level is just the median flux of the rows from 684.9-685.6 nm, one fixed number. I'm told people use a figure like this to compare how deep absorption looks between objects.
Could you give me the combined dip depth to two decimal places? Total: 0.03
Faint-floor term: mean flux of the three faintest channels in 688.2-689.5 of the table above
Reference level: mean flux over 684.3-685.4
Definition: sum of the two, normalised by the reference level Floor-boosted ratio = 1.98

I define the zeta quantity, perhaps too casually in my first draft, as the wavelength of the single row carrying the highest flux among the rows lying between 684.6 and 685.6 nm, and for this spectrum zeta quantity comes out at 685.007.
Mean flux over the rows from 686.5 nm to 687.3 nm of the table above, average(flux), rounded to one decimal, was 11.1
